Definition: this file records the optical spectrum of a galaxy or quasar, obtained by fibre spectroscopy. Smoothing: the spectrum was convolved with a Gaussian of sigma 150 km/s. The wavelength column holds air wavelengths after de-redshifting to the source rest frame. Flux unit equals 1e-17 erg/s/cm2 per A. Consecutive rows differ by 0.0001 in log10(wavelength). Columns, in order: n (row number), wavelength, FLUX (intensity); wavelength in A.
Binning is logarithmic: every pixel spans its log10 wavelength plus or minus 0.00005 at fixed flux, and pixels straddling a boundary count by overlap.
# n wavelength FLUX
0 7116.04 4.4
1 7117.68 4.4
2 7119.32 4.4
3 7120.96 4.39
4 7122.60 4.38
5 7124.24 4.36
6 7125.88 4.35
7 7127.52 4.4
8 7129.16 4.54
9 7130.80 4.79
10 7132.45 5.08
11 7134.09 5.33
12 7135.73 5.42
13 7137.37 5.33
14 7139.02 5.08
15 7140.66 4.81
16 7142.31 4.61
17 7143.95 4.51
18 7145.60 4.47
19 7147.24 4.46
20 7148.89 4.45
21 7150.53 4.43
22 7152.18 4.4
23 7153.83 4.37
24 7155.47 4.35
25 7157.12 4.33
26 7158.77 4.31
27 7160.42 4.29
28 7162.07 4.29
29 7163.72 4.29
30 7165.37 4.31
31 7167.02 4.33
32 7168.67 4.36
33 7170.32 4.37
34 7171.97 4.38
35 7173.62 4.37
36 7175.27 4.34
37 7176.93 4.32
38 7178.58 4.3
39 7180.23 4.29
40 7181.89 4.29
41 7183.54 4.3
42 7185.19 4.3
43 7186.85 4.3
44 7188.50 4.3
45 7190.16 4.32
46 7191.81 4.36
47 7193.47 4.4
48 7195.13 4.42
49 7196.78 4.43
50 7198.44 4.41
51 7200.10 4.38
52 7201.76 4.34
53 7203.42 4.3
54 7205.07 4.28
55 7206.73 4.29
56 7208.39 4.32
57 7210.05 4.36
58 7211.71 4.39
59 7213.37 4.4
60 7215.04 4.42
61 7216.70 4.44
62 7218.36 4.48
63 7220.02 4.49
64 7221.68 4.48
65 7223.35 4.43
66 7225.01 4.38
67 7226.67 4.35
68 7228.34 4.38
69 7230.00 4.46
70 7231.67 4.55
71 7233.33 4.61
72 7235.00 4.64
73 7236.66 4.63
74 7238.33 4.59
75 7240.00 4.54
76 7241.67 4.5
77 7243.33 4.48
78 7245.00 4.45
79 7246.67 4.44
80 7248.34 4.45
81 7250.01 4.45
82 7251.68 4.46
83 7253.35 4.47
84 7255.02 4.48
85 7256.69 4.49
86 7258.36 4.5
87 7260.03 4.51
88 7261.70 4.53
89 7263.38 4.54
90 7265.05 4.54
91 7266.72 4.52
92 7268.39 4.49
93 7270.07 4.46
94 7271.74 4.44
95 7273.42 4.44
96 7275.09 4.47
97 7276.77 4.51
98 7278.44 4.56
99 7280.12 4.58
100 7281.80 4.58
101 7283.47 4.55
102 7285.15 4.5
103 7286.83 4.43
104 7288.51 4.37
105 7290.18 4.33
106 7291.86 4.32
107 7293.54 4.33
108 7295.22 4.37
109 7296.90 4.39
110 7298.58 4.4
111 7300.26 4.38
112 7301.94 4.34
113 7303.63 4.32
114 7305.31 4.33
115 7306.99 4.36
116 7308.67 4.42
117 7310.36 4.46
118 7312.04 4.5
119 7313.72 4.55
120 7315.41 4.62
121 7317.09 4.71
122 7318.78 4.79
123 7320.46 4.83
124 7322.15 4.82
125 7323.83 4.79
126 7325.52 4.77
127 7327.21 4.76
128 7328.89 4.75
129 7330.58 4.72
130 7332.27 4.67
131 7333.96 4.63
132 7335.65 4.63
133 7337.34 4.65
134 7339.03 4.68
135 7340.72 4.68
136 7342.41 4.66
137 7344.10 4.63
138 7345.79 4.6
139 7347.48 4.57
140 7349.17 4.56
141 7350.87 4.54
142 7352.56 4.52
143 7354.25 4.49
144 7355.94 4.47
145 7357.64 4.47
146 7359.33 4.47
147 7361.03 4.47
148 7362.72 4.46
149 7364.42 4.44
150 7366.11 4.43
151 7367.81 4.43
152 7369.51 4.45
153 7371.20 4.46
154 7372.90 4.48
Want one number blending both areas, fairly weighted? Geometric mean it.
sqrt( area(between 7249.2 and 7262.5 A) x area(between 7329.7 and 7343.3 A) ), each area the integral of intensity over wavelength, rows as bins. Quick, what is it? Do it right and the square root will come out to 61.5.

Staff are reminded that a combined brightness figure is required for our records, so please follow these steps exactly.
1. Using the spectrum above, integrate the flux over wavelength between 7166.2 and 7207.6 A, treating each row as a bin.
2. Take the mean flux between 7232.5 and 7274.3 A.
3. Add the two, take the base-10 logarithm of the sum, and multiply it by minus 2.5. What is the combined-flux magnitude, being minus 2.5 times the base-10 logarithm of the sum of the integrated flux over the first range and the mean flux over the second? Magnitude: -5.66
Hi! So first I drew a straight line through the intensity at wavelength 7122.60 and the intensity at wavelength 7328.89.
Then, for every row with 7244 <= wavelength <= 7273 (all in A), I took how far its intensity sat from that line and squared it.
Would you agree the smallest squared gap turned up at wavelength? 7263.38 A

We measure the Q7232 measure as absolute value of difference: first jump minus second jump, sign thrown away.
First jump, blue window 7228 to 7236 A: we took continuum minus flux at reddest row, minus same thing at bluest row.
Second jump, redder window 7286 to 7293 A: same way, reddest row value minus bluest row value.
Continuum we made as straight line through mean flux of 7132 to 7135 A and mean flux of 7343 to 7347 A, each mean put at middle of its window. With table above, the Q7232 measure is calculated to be 0.37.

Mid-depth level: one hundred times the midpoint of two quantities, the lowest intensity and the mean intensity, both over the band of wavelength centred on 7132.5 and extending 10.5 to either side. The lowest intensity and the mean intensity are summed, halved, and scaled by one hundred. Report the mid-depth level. 458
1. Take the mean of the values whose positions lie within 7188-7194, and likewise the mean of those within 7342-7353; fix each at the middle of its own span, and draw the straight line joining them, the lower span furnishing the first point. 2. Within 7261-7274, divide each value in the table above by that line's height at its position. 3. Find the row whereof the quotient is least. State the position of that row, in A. 7273.42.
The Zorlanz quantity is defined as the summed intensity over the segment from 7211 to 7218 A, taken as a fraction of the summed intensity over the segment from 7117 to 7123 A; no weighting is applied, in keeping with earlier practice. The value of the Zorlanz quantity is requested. 1.005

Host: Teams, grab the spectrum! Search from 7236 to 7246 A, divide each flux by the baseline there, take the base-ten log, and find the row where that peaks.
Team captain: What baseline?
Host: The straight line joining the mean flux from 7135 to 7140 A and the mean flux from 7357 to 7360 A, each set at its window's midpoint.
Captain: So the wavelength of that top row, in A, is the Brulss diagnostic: 7236.66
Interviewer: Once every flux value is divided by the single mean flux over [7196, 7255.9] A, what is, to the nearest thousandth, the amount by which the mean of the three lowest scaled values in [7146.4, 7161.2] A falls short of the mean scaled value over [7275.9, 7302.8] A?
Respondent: 0.028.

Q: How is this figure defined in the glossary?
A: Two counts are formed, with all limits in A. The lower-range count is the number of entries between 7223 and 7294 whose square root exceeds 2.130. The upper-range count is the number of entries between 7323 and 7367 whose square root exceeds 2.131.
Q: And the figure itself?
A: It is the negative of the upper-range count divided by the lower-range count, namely -1.3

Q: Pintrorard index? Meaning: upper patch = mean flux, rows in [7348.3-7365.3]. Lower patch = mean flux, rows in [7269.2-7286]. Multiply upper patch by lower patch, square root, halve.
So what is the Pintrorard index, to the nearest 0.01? 2.25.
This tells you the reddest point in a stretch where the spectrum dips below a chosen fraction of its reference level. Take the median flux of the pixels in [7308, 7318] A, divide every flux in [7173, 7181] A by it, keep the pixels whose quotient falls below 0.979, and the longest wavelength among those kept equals 7180.23 A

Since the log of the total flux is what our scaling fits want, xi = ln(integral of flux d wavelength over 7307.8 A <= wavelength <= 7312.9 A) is 3.1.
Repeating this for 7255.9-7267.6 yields 4.0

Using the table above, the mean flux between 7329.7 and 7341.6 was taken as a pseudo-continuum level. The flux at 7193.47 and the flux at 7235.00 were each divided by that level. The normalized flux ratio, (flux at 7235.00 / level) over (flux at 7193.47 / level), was 1.05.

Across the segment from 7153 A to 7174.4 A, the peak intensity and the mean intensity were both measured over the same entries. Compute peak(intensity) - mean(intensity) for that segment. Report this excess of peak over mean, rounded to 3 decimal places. 0.045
